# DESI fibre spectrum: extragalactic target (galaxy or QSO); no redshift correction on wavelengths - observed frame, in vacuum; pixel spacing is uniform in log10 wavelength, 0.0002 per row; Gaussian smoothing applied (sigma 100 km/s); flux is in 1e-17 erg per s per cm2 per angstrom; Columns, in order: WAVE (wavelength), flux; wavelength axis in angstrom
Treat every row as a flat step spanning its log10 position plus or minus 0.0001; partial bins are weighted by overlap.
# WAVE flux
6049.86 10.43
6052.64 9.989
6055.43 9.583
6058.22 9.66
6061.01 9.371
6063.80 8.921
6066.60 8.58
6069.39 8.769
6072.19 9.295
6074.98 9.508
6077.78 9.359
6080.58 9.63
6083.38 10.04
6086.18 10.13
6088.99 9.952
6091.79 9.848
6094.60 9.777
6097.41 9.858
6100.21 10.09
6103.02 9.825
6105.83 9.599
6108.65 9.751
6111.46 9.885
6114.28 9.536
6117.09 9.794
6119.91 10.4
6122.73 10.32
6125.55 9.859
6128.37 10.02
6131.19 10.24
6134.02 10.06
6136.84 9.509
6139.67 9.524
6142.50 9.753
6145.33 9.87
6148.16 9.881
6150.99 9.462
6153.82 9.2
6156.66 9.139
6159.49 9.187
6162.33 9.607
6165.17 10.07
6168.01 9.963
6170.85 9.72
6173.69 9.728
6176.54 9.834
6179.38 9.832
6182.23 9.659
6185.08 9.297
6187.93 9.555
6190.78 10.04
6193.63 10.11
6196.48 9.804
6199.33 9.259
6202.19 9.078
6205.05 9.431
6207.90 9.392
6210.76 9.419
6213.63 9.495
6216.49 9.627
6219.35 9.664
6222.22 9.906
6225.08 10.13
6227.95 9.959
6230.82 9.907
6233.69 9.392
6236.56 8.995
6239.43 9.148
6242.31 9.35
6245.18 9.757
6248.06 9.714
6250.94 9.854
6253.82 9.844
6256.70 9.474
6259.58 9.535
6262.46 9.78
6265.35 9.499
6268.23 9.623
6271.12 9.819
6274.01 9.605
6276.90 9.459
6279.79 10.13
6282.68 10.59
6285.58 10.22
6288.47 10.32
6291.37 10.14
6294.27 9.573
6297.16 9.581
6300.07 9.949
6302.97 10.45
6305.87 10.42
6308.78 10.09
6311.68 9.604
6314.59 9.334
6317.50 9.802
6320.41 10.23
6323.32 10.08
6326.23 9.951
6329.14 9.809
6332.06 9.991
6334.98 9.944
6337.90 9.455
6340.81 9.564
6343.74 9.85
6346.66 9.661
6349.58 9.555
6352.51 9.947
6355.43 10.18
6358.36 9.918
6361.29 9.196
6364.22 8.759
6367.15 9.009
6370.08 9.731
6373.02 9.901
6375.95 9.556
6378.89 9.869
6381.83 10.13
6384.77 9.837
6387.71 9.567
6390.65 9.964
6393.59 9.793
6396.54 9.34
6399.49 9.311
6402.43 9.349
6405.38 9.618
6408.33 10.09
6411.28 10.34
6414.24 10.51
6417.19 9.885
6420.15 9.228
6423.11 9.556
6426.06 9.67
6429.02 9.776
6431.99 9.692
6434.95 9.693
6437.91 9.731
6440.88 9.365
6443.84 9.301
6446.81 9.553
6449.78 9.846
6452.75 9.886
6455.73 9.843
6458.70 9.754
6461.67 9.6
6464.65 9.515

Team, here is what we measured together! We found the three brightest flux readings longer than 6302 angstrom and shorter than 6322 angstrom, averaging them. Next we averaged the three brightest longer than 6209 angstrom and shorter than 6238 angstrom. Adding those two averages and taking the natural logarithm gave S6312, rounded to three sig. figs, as 3.01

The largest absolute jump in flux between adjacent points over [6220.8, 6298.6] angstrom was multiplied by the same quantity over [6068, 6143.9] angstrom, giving 0.407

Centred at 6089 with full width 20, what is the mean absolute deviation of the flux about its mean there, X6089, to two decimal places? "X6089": 0.13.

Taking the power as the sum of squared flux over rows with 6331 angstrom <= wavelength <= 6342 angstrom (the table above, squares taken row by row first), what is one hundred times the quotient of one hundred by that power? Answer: 26.3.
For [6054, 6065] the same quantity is 28.4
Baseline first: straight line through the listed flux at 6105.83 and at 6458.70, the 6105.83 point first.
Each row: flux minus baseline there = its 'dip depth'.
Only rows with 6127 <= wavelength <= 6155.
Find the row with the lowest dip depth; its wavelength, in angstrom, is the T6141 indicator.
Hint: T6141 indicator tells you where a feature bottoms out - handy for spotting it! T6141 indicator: 6153.82 angstrom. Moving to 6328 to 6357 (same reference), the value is 6337.90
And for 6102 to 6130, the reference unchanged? 6114.28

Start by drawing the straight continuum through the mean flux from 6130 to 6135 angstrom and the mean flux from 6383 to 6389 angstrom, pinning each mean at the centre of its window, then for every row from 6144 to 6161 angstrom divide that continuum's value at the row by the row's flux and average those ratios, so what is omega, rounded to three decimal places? 1.071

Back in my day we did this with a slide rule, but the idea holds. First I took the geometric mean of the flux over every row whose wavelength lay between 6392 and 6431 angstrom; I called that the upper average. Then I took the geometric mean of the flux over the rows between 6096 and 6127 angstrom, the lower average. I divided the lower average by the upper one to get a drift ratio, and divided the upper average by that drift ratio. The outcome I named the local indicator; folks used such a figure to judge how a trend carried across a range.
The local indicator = 9.5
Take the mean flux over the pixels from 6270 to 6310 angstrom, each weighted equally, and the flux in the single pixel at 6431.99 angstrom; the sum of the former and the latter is 19.7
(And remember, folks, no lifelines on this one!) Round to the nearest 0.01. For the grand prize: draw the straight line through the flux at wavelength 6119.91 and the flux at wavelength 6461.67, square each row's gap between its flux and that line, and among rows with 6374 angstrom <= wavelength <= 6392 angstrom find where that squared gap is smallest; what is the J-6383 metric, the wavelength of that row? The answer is 6384.77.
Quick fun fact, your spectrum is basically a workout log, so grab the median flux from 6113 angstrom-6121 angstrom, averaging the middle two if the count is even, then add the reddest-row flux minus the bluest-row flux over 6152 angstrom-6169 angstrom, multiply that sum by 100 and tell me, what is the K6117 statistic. 1056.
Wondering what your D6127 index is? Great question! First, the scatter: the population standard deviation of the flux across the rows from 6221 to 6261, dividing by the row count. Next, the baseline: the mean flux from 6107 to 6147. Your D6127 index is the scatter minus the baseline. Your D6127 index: -9.57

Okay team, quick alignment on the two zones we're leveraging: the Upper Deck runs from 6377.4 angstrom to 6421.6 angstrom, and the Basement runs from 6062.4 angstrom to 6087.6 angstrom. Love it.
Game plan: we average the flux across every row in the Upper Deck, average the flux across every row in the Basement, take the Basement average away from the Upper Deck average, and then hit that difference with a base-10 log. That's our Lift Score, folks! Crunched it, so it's -0.4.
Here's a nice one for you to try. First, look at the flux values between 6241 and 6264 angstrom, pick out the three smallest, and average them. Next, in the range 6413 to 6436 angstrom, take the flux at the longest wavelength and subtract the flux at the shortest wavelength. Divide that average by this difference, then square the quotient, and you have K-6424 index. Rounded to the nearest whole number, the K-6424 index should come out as 134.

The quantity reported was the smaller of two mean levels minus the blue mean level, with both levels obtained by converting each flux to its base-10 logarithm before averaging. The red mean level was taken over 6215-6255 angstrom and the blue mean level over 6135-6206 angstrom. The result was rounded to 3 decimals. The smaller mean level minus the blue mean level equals 0.000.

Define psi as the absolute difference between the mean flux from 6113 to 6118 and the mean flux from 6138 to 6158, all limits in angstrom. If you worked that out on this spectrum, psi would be 0.12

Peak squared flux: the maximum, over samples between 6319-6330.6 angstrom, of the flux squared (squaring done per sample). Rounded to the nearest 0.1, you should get 104.7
